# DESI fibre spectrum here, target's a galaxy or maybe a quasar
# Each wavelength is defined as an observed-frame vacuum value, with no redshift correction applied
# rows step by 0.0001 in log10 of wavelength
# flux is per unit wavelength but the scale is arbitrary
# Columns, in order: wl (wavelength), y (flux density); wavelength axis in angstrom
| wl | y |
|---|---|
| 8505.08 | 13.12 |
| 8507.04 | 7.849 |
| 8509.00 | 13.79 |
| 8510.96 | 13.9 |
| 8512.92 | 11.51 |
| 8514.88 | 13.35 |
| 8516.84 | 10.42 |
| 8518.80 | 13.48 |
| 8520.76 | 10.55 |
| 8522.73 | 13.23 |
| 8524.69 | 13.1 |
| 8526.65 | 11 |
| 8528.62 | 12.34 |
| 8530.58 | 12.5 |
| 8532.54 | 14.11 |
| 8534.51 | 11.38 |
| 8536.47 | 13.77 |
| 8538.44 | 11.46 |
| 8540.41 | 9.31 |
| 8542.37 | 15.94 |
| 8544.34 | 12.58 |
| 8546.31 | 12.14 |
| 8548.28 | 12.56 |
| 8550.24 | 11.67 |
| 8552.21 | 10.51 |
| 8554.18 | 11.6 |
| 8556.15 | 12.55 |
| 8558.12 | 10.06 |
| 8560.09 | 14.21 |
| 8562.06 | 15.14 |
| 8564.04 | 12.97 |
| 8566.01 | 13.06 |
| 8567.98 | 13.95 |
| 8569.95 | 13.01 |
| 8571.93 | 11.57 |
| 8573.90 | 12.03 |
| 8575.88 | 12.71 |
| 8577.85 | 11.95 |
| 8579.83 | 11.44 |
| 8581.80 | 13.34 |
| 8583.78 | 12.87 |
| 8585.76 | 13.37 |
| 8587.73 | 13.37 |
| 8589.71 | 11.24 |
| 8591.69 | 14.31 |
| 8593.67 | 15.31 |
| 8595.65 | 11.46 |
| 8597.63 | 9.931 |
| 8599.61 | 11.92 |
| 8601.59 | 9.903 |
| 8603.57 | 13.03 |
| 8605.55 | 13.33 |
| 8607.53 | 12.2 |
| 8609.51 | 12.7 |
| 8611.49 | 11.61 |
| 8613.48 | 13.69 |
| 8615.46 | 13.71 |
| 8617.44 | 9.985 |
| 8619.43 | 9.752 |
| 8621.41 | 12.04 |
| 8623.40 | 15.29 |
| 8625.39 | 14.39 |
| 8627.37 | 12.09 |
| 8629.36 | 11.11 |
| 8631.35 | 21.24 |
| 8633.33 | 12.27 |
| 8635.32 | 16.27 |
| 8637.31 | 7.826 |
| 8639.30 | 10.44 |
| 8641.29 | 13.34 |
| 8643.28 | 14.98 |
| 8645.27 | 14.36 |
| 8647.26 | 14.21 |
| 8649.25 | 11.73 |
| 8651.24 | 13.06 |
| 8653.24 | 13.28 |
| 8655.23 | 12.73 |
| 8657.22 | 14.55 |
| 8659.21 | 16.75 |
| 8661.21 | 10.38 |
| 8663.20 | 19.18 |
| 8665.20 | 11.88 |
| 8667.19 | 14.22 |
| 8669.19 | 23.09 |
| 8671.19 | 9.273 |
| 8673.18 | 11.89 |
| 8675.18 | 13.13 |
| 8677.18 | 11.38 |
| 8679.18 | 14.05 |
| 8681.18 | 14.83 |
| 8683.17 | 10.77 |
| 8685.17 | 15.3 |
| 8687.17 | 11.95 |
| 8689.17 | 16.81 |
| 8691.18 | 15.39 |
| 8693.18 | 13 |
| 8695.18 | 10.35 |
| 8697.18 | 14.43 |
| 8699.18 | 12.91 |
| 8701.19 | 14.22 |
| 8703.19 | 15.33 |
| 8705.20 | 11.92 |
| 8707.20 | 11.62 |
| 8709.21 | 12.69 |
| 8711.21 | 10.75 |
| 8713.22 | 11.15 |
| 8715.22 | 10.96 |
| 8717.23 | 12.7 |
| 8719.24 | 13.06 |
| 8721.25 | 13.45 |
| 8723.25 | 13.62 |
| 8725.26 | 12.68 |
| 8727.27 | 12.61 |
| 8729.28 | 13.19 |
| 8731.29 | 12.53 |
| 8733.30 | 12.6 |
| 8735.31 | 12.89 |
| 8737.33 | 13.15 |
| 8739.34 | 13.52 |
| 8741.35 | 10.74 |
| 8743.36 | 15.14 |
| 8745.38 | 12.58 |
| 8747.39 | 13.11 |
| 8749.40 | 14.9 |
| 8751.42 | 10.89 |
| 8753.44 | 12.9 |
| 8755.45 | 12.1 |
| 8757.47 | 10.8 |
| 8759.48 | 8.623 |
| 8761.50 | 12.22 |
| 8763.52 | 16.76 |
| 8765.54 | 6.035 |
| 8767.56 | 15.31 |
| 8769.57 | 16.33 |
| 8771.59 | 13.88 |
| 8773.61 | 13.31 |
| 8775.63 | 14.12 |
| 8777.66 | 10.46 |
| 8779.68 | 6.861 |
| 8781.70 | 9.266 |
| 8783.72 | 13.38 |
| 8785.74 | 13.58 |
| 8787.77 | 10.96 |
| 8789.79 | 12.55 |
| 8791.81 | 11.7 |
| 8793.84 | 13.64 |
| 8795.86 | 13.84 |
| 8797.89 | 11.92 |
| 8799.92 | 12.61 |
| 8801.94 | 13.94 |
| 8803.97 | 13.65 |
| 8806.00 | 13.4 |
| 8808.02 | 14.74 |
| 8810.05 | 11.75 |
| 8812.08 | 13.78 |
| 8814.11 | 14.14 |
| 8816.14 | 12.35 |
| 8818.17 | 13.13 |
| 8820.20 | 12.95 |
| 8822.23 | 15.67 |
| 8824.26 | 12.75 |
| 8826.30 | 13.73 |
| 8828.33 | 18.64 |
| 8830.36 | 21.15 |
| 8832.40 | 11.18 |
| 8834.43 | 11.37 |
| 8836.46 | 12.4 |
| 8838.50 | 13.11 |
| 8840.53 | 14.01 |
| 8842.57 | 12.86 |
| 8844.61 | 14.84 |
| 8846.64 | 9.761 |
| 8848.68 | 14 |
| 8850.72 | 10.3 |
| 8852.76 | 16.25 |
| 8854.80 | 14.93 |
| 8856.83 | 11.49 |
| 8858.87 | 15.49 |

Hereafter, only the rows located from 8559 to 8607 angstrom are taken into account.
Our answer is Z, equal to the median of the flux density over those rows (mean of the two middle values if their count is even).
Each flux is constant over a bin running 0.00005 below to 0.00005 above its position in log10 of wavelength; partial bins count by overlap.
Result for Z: 13.0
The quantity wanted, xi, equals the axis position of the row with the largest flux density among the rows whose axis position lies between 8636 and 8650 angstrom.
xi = 8643.28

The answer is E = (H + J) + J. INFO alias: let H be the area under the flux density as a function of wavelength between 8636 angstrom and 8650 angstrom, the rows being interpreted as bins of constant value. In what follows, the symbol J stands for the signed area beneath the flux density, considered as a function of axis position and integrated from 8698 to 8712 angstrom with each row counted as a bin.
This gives 534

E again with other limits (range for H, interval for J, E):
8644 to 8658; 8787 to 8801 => 538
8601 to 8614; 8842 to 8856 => 533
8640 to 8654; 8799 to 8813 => 565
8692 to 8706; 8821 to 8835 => 605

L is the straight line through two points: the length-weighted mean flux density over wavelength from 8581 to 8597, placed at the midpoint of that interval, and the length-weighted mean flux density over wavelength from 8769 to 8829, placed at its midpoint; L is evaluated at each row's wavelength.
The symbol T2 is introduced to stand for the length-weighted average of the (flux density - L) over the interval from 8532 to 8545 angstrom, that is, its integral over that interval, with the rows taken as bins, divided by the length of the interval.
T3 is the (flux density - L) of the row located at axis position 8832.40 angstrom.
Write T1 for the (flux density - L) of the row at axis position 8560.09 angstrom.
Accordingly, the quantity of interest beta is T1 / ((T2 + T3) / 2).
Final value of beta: -1.0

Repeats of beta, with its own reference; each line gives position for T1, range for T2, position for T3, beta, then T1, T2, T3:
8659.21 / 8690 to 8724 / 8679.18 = 10.0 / 4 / -0.2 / 1.0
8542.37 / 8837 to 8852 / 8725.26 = -8.6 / 3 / -0.3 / -0.4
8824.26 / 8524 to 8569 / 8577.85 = 0.3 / 0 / -0.6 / -1.1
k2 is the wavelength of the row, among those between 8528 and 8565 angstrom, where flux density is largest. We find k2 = 8542.37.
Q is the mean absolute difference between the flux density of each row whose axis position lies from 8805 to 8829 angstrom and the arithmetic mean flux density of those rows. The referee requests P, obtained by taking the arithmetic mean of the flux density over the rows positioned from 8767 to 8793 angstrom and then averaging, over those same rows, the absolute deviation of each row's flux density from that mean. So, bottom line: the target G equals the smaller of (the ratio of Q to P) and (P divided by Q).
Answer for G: 0.63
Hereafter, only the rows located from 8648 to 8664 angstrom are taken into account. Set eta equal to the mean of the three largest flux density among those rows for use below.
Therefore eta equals 17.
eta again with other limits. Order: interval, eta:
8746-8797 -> 16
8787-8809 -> 14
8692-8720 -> 15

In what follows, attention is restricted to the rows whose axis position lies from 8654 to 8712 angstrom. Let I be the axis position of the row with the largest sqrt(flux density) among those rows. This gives 8669.19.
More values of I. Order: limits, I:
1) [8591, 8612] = 8593.67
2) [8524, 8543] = 8542.37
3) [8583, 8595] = 8593.67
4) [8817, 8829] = 8828.33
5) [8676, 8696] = 8689.17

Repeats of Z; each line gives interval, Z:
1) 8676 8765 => 12.8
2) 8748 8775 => 12.9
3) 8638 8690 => 13.3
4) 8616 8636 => 12.2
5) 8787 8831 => 13.5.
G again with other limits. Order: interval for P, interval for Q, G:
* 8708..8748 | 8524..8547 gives 0.61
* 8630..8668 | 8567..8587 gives 0.31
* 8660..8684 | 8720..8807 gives 0.51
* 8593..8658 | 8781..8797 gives 0.75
